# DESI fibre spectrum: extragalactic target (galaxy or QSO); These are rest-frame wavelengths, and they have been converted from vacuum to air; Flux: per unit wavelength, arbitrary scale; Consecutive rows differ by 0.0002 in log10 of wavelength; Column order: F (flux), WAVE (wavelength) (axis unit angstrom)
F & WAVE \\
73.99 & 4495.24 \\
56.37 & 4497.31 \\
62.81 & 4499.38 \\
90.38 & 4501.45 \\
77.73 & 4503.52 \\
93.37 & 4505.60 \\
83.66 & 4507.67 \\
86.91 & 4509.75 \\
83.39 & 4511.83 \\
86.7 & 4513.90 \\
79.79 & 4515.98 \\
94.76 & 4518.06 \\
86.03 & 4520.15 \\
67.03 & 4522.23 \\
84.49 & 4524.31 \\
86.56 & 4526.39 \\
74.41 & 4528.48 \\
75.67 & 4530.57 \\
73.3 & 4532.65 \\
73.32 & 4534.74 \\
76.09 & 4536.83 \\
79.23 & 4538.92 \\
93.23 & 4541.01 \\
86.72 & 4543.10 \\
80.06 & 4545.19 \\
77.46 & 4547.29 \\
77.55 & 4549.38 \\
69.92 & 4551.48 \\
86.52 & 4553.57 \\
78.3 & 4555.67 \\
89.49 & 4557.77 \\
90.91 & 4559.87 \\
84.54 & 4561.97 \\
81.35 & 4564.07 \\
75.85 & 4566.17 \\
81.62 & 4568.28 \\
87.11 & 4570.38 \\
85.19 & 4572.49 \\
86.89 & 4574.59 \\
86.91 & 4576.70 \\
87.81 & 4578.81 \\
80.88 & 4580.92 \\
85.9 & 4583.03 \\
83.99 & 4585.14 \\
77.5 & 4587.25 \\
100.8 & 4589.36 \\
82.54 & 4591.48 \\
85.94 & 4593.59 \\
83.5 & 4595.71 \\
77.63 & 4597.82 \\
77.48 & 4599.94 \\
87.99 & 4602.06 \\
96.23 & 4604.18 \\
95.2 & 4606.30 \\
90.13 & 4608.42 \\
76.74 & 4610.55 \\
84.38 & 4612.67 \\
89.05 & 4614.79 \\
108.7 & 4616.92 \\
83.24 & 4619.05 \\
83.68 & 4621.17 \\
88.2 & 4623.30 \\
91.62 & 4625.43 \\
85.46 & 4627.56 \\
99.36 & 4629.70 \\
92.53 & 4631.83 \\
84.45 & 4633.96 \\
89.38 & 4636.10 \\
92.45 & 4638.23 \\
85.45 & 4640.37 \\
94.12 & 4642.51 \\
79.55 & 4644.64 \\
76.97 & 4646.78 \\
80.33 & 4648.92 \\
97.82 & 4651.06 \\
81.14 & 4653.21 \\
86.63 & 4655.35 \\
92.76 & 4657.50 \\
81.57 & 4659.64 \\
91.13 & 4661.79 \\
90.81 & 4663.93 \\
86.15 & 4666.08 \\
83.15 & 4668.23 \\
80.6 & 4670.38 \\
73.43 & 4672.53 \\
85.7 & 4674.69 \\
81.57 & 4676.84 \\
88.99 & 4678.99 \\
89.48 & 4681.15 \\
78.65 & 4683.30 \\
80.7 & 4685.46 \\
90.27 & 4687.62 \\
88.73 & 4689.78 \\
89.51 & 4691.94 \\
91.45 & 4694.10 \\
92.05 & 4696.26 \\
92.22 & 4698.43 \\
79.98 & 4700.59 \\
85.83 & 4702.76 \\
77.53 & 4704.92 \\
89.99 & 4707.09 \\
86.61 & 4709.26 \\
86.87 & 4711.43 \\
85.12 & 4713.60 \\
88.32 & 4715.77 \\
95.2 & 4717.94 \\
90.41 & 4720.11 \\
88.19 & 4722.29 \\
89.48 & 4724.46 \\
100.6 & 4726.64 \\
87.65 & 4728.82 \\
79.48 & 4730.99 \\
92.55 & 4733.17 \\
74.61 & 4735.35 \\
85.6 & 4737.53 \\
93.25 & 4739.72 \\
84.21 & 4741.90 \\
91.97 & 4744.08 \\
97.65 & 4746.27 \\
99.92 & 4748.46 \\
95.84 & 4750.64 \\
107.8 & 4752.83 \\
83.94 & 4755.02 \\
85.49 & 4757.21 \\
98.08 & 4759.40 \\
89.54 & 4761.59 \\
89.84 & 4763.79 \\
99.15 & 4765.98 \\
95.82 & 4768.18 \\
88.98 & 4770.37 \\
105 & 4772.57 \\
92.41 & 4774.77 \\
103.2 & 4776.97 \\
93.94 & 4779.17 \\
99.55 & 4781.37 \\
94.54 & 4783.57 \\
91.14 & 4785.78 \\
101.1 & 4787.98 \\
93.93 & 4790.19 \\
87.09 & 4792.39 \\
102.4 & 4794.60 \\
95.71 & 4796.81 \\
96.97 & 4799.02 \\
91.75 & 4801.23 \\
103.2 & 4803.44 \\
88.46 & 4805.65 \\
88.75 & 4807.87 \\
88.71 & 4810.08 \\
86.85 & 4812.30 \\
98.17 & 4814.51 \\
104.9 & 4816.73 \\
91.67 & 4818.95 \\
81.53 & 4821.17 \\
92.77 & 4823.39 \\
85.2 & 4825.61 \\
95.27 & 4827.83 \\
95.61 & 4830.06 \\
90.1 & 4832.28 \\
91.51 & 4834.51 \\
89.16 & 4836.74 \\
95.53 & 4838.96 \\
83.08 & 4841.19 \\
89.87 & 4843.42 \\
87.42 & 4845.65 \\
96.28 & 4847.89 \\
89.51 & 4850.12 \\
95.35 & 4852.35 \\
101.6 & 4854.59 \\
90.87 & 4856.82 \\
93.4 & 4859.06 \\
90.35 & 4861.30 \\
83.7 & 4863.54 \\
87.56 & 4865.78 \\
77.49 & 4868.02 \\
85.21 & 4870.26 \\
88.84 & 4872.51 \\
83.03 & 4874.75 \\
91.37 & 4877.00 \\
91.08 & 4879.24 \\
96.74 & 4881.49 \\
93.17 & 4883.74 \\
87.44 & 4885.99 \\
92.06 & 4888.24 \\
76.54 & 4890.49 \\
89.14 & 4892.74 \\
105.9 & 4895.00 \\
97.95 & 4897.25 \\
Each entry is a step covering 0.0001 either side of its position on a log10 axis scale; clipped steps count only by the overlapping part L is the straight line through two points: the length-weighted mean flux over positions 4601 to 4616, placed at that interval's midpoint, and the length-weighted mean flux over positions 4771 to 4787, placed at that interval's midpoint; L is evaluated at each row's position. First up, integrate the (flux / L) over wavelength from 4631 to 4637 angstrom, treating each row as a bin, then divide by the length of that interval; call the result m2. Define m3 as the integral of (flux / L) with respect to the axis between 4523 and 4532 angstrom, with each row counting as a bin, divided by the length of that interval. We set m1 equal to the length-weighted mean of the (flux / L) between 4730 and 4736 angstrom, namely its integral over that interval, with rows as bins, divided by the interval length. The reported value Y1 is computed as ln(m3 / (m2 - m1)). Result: 2.1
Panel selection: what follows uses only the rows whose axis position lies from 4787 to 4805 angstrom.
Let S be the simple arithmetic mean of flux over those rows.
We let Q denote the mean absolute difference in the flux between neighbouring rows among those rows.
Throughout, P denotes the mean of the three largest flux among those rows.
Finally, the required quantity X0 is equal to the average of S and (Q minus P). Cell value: 1.00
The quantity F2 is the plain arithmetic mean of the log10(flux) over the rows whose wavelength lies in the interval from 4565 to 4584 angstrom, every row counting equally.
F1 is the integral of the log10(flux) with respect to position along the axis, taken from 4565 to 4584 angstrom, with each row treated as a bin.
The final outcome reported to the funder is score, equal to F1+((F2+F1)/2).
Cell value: 55.8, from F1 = 36.6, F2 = 1.93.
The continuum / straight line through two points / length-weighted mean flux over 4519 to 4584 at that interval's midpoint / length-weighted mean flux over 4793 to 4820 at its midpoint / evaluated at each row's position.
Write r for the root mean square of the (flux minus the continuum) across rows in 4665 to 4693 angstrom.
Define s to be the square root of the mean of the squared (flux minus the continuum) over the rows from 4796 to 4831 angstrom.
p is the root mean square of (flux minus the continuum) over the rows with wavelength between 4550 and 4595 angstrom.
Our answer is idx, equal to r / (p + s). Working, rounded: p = 6.13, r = 6.1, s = 6.59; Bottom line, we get 0.48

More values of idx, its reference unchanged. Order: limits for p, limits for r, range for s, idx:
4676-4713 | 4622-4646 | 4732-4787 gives 0.51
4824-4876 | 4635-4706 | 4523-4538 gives 0.42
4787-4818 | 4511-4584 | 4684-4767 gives 0.50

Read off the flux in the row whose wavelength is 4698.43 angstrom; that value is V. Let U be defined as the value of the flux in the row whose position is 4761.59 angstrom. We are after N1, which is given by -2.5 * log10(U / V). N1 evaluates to 0.03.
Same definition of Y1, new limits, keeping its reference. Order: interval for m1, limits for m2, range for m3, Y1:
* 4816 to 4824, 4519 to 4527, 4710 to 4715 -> 3.6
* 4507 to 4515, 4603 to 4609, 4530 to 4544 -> 3.0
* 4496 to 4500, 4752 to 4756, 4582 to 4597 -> 1.3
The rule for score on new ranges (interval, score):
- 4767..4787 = 60.5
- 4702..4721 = 56.3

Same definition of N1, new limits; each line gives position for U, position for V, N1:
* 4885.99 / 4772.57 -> 0.20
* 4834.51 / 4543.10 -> -0.06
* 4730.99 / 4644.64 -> 0.00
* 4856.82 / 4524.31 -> -0.08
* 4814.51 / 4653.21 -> -0.21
